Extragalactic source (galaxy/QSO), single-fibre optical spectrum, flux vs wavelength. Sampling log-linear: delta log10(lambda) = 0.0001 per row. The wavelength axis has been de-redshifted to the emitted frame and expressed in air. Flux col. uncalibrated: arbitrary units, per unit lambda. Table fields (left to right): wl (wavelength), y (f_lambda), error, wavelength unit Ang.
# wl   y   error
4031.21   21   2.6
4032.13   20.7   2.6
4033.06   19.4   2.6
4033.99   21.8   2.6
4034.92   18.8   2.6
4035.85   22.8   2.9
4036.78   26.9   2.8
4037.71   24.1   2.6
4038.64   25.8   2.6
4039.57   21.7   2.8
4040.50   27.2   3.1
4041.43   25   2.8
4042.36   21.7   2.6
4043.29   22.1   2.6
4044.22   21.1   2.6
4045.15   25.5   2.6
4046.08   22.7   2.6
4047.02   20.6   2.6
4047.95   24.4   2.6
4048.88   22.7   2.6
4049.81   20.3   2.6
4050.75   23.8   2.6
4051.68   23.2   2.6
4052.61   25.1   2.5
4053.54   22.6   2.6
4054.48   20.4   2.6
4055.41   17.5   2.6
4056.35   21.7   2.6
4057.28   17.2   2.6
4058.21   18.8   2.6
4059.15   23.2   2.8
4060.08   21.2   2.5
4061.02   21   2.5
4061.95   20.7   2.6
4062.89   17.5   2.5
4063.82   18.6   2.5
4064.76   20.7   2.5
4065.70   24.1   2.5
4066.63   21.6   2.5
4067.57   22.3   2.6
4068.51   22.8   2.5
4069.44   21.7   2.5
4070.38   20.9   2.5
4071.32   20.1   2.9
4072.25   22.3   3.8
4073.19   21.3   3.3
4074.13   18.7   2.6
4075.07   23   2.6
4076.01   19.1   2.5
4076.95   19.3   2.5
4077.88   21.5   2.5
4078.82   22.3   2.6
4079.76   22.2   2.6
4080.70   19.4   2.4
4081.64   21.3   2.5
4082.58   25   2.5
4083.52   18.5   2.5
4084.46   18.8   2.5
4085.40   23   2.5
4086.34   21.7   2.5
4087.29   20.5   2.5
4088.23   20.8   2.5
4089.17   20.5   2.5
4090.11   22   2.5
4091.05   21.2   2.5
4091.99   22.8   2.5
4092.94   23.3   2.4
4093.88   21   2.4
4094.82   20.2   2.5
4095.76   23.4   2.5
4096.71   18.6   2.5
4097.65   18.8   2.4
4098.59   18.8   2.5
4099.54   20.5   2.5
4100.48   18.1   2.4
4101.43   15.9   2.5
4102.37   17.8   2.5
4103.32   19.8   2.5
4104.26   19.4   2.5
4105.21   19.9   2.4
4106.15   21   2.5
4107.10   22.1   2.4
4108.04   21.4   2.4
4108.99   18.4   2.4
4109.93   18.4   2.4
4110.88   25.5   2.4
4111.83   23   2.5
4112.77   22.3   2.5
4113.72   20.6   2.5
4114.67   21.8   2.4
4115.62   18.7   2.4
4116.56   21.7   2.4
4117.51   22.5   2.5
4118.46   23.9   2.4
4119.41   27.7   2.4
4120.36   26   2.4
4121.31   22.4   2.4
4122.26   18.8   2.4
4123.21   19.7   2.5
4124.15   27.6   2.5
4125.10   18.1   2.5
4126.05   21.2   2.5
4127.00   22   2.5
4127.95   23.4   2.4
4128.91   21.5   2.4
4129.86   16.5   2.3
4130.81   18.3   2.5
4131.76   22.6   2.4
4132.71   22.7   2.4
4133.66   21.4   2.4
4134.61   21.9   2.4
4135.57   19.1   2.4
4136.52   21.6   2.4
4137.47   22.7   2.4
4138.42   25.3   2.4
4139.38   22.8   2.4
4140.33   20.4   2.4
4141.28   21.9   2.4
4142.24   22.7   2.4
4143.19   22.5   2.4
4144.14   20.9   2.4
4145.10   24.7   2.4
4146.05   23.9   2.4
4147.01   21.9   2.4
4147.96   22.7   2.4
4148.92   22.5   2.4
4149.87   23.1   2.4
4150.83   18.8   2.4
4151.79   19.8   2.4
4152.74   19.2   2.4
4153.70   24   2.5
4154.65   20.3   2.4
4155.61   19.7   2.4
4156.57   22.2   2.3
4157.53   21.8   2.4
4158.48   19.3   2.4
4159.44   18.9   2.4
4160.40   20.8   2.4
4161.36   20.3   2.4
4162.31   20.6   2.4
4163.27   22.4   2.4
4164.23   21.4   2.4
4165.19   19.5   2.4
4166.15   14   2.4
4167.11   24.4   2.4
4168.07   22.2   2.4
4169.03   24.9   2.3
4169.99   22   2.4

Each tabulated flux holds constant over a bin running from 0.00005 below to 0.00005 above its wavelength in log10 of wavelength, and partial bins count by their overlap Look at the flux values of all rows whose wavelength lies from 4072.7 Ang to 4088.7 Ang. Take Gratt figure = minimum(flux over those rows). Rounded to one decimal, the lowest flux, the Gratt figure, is 18.5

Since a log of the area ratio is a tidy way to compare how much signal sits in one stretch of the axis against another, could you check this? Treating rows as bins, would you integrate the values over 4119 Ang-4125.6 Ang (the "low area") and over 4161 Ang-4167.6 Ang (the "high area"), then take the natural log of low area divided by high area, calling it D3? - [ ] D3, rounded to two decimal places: 0.11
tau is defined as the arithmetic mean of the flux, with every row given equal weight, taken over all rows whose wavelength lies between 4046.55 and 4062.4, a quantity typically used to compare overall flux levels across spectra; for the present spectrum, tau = 21.4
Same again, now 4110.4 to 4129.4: 22.4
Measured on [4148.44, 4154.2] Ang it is 21.2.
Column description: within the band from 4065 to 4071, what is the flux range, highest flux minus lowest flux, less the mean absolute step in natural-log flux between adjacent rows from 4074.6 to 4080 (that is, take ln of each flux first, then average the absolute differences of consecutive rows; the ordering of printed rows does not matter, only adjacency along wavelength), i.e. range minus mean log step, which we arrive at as 3.1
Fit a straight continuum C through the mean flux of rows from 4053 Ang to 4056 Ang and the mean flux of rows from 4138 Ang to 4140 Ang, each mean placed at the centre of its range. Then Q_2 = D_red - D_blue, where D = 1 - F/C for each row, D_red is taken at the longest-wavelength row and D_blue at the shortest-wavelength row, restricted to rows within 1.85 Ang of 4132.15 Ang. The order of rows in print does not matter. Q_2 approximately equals -0.13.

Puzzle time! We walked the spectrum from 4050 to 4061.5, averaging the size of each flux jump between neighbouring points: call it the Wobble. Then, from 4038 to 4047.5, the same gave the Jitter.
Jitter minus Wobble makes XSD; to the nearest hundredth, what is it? 0.41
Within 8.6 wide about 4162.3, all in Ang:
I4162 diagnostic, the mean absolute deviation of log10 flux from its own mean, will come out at 0.037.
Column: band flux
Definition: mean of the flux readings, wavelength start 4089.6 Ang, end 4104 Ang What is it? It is 20.1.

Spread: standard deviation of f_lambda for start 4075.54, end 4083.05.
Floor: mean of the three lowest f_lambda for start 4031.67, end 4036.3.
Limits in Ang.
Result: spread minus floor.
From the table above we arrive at -18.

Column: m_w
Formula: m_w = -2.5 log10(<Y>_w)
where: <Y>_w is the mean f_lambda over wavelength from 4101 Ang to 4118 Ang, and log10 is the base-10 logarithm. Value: -3.28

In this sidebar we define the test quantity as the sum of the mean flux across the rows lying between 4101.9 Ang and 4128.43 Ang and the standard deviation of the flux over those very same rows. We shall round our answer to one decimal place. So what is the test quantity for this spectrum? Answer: 24.3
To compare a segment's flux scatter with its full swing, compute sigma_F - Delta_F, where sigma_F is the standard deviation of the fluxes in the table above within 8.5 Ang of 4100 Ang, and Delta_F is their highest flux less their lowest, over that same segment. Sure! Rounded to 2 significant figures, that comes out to -5.5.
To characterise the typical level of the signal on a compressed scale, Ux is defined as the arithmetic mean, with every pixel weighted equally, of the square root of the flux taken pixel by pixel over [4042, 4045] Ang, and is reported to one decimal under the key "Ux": 4.7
